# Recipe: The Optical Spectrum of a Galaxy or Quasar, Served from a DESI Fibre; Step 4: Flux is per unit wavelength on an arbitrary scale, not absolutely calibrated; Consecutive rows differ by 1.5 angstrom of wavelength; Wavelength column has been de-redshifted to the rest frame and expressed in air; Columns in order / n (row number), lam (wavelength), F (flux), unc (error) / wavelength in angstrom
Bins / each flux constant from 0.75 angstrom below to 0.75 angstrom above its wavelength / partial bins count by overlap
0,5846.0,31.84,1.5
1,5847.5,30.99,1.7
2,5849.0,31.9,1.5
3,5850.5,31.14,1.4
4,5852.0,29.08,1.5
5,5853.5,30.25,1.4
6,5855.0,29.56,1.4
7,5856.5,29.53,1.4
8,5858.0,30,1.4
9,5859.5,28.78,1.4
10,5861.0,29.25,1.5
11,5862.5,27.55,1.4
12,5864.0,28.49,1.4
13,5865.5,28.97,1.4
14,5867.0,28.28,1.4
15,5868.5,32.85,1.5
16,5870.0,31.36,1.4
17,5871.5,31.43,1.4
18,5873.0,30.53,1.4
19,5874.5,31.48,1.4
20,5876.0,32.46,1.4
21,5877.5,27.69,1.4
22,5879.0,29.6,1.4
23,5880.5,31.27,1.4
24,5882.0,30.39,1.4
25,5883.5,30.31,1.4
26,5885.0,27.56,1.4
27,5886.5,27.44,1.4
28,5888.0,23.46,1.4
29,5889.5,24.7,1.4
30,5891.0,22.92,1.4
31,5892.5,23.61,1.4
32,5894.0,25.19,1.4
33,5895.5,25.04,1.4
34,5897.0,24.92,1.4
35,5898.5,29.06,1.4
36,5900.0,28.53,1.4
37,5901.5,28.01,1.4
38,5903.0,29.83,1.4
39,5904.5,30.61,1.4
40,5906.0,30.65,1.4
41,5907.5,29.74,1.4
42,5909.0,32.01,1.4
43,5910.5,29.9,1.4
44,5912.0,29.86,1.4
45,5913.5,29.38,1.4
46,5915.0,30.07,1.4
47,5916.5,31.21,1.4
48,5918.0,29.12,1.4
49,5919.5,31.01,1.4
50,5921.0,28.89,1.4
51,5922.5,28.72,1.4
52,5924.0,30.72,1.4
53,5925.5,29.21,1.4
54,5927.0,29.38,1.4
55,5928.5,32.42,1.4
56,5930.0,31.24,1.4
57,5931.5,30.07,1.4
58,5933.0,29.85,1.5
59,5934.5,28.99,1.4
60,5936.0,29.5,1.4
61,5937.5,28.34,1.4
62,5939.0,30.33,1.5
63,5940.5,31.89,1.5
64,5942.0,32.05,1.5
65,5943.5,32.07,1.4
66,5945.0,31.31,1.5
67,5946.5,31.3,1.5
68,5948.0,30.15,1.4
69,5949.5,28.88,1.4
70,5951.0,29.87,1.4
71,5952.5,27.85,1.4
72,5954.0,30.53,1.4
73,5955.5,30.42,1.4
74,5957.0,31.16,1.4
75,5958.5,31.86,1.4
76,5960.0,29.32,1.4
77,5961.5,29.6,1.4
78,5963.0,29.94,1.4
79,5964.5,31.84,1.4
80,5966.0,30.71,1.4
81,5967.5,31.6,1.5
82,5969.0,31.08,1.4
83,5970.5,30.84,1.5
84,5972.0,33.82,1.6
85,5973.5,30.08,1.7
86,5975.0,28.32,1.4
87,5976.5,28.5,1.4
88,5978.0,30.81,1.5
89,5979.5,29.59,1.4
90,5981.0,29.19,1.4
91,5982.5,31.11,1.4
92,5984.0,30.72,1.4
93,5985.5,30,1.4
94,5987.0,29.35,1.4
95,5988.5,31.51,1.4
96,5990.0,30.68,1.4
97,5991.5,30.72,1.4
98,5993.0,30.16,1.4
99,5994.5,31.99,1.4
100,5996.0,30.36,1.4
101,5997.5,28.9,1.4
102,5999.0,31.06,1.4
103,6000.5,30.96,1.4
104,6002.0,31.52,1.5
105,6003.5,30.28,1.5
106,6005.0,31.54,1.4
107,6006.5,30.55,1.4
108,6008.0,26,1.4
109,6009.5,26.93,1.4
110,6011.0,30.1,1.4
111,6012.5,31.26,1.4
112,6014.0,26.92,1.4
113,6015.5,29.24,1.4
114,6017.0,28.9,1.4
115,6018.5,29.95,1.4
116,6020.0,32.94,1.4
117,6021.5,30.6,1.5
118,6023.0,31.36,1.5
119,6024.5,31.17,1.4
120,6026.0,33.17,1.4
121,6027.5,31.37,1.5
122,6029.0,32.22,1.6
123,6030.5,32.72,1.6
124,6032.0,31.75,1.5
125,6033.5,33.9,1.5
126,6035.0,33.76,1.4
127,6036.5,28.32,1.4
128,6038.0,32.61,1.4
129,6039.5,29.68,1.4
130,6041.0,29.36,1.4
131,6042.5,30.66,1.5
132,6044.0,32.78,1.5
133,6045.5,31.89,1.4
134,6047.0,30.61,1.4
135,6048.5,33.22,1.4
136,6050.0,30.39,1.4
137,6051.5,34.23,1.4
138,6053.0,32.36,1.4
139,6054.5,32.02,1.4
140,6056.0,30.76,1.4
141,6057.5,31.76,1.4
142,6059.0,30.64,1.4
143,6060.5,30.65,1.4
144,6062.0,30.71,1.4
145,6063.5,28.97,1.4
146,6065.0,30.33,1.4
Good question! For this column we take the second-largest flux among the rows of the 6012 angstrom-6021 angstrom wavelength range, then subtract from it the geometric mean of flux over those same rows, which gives 1.5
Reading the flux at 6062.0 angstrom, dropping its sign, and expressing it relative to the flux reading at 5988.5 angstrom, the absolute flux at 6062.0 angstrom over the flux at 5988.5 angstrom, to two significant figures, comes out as 0.97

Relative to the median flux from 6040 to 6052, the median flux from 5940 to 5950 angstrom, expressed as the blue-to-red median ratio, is 1.00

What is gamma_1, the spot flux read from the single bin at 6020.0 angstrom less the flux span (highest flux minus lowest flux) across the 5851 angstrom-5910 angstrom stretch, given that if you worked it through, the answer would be 23.0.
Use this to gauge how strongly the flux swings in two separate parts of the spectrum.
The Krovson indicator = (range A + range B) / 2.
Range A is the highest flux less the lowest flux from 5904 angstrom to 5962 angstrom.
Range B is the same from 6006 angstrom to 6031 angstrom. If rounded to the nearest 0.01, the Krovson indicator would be 5.87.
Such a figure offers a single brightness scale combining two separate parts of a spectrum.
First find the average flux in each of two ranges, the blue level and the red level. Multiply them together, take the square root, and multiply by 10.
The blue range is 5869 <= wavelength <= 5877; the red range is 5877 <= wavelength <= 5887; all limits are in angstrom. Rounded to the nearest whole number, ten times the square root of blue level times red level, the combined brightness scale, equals 303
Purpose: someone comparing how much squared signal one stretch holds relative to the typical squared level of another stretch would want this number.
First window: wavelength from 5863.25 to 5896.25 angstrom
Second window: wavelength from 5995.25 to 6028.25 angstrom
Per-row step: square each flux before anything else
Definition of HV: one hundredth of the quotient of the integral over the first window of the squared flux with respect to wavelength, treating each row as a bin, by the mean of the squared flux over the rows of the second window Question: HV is 0.294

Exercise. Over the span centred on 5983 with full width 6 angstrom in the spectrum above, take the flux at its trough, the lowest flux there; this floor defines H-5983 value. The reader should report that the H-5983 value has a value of 29.19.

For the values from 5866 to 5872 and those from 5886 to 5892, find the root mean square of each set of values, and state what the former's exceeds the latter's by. 6.3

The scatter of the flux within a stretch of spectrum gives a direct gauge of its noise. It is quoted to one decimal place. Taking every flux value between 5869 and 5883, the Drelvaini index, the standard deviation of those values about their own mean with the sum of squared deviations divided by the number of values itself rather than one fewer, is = 1.3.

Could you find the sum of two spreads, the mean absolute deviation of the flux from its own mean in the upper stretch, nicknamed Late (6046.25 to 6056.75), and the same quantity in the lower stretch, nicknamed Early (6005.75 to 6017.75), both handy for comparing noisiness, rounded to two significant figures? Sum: 2.8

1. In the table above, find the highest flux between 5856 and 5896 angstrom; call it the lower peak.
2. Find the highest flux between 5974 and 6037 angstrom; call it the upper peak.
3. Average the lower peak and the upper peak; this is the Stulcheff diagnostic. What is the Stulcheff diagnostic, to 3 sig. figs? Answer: 33.4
